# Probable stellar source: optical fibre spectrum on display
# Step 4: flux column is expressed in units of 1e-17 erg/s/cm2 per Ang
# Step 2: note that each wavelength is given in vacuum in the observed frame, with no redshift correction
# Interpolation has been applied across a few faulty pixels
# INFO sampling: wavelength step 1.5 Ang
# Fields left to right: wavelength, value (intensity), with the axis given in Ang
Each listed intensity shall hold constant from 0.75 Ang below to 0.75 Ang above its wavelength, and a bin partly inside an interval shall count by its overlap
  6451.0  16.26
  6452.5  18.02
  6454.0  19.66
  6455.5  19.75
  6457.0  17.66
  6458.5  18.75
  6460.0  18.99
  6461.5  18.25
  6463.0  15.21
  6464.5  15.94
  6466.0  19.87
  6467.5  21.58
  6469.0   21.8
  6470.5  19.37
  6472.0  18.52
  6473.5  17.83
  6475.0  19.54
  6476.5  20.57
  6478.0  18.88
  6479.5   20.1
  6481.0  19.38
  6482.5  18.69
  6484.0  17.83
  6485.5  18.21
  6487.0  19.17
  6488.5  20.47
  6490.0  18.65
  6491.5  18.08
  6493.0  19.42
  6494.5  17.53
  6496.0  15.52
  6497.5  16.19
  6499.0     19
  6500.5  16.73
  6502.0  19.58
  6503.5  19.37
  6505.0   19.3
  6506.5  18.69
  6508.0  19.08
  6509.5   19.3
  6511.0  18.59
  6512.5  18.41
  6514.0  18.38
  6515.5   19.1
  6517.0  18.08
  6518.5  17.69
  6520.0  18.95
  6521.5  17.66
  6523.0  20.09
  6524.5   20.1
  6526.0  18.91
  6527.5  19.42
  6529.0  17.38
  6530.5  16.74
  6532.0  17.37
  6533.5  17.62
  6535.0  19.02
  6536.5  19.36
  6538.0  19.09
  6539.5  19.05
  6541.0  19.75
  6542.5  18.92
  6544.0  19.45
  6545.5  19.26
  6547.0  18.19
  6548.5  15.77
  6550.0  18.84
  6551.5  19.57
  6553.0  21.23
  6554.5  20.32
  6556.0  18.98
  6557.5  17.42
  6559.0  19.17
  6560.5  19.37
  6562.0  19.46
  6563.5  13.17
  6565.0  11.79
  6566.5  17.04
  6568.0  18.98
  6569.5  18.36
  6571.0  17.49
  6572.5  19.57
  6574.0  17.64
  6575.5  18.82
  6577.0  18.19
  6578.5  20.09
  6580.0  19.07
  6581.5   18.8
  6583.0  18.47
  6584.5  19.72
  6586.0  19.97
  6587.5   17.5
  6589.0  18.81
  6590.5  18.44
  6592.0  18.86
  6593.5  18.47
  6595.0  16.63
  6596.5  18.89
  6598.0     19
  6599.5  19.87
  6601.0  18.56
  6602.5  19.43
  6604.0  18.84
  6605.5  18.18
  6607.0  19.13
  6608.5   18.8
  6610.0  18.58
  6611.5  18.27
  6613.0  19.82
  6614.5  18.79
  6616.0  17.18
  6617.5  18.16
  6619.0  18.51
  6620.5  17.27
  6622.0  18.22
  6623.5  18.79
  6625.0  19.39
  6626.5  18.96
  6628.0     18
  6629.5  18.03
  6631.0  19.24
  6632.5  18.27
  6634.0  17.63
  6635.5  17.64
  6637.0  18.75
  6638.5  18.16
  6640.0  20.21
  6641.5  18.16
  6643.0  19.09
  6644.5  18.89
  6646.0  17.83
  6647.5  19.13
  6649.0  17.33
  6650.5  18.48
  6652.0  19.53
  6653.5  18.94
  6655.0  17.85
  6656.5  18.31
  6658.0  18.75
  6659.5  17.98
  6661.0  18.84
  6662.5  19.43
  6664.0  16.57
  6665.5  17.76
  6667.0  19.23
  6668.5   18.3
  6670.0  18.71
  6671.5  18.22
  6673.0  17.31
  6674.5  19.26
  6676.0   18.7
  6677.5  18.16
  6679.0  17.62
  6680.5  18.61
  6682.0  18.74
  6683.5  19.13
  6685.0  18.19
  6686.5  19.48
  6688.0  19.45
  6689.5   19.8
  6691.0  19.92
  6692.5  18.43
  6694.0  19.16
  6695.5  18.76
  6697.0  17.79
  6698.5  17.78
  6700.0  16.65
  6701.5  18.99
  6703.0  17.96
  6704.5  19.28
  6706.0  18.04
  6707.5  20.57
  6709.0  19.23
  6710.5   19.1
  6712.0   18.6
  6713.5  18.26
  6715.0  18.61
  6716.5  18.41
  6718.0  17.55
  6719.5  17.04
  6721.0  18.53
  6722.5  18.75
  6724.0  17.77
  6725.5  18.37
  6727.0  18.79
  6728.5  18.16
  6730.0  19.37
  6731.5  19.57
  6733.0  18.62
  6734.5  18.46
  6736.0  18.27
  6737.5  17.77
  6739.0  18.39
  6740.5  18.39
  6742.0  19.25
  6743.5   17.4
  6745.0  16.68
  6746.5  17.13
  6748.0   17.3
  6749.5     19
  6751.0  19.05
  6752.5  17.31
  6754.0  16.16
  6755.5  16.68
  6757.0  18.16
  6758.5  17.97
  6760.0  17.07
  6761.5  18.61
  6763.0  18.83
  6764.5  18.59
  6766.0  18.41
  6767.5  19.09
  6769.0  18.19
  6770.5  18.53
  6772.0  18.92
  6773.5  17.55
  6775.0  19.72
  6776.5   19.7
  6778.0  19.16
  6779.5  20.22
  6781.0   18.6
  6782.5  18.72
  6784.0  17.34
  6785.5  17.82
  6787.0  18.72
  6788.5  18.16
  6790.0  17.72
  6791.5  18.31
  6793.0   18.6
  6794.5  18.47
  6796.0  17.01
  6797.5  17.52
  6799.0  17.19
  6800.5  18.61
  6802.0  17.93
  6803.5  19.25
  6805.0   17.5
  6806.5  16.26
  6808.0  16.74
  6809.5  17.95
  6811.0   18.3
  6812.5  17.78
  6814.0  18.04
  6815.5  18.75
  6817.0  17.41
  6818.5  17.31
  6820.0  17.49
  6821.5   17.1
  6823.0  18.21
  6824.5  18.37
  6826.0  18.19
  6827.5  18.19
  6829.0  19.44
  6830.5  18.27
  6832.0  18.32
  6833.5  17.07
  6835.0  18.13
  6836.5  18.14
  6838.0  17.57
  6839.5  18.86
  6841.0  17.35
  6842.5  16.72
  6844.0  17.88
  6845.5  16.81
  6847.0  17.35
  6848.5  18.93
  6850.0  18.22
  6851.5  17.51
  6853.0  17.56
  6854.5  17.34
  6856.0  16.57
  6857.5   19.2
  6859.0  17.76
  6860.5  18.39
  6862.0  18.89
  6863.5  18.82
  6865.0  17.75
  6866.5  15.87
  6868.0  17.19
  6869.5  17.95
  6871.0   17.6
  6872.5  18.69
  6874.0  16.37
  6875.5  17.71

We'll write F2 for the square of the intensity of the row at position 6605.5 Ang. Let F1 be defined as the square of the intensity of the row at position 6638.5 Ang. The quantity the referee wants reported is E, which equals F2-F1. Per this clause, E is 1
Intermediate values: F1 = 330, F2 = 331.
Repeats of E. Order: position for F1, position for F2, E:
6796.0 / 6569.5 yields 48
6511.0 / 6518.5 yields -33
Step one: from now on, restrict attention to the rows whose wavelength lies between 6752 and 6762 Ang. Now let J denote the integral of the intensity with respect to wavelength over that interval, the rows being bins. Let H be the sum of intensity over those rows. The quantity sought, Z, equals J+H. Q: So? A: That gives 296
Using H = 122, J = 174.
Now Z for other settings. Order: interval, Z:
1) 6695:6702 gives 215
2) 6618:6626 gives 240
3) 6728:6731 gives 94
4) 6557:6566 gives 251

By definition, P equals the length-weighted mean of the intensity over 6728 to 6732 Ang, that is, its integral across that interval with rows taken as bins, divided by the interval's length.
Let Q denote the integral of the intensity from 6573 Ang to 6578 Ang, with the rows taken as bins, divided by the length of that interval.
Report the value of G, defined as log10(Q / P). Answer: -0.016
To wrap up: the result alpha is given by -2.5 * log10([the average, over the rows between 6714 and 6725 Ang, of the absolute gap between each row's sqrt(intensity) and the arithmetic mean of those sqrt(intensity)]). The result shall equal 2.97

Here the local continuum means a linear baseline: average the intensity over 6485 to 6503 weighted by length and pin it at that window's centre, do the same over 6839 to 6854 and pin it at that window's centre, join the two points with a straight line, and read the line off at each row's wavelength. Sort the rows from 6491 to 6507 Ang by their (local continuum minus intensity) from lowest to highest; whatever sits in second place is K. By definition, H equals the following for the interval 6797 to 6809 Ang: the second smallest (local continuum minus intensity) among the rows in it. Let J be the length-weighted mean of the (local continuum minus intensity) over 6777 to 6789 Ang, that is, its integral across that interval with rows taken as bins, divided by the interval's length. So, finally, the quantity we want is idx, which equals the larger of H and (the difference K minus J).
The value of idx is -0.36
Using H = -0.85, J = -0.8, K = -1.2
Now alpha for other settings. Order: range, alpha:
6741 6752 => 2.36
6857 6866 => 3.08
